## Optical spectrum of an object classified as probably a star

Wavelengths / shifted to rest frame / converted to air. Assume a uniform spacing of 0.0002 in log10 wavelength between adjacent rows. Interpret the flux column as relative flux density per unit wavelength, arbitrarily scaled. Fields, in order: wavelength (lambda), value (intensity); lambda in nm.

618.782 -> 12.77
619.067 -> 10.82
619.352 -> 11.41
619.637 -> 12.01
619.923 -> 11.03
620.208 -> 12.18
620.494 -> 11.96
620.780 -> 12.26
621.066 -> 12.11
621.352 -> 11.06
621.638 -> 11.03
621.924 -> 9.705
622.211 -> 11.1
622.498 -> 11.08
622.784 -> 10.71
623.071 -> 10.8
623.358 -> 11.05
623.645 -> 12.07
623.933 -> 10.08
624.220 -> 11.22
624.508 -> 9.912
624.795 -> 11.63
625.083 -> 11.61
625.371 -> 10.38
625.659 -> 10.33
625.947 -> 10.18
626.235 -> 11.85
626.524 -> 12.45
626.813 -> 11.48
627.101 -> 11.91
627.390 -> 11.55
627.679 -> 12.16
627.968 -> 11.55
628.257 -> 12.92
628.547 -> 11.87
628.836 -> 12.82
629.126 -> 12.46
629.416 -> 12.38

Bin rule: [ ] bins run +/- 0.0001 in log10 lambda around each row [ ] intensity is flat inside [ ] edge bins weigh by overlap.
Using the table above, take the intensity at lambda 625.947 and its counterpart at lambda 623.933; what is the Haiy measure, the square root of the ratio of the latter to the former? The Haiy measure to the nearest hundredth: 1.00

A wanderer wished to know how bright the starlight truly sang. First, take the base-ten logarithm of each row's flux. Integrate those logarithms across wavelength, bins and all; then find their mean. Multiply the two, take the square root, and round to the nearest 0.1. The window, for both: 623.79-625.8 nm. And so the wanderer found 1.5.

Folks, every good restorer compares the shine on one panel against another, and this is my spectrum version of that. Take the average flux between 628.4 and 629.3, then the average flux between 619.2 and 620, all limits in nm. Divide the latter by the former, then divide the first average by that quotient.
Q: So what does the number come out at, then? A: 13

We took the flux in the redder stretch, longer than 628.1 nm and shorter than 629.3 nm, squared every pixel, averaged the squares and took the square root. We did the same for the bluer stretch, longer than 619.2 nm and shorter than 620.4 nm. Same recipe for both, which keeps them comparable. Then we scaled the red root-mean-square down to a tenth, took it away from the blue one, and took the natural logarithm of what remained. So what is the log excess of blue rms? 2.34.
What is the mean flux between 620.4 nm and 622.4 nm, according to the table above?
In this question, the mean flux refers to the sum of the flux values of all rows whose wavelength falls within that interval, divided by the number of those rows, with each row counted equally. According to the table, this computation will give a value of 11.3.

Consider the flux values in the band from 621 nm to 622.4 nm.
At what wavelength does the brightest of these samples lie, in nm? 621.066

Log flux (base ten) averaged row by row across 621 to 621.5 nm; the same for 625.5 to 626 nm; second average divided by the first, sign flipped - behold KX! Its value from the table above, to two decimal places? -0.95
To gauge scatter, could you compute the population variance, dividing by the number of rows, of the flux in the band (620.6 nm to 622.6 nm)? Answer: 0.6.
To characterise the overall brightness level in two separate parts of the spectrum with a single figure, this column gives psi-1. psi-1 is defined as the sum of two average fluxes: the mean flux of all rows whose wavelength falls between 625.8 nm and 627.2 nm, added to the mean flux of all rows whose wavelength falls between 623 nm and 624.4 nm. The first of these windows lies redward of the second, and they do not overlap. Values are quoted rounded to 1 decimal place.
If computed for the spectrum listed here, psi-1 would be 22.6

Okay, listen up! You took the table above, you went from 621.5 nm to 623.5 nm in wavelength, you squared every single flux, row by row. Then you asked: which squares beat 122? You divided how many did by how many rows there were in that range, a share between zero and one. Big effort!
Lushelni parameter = 0.43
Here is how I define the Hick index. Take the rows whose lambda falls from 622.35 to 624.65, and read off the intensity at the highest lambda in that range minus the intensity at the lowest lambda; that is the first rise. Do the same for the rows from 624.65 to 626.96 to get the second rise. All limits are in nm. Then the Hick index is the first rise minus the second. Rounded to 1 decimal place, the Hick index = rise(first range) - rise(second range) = -1.0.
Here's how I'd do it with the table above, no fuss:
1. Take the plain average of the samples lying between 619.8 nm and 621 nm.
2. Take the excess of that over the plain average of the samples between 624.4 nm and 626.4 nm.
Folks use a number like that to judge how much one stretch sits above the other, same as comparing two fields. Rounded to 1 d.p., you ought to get 1.0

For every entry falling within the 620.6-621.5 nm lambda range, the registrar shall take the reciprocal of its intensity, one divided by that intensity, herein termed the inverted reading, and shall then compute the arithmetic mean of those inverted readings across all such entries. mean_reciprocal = 0.085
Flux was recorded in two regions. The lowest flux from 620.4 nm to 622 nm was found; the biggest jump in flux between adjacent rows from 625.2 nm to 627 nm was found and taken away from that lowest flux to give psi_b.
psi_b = 8.0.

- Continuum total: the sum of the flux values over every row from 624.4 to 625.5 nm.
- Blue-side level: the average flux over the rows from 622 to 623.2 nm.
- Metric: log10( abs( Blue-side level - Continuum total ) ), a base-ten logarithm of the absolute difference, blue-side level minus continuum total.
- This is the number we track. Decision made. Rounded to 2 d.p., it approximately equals 1.51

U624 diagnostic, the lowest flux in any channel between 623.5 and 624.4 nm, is 10.08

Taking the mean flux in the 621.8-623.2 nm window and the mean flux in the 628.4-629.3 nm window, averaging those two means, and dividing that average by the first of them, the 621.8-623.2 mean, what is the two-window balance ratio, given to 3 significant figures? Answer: 1.08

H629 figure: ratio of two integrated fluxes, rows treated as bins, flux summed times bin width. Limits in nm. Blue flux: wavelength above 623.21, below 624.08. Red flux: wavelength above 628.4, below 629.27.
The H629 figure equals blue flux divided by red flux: 0.89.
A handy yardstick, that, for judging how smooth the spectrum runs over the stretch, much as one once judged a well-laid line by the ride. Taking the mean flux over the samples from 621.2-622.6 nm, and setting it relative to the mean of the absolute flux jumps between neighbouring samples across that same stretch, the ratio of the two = 15.6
